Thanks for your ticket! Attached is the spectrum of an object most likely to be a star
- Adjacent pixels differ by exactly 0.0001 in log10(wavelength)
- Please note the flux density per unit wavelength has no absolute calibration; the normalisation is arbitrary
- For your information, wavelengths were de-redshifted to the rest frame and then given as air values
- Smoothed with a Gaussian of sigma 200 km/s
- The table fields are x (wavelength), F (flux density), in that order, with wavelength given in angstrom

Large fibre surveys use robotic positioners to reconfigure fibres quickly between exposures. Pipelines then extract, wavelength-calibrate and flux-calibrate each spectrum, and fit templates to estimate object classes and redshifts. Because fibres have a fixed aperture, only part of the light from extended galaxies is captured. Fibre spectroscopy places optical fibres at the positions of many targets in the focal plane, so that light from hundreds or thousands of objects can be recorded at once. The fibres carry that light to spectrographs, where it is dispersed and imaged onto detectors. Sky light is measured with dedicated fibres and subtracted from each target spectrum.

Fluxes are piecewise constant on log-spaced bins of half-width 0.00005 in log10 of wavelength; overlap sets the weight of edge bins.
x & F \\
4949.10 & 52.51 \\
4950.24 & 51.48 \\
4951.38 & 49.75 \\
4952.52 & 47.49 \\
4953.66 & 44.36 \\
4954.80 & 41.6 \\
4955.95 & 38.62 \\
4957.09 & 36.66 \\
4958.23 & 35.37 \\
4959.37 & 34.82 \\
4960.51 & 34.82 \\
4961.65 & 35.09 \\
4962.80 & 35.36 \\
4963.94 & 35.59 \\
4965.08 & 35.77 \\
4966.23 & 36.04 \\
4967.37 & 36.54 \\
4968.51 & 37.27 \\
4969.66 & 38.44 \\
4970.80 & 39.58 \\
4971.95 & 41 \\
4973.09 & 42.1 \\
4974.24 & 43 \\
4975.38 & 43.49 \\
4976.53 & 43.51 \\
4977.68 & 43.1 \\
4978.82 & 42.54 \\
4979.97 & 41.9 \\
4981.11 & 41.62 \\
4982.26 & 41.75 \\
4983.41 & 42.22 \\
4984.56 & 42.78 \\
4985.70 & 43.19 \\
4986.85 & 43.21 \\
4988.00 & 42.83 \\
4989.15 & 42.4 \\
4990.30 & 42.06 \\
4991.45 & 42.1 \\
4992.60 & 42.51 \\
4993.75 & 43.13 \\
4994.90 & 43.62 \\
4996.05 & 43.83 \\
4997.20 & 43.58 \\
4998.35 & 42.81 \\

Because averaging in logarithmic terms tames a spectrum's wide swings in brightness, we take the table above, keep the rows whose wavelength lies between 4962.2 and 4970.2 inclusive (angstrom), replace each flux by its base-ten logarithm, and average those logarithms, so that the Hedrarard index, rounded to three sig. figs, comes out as 1.56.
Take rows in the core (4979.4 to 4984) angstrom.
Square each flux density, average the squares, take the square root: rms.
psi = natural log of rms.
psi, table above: 3.735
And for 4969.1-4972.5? 3.681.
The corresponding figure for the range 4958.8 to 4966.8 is 3.566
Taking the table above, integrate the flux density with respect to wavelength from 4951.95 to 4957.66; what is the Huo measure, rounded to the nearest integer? 238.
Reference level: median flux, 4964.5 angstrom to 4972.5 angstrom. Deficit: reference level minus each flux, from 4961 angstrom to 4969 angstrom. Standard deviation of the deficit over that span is 0.7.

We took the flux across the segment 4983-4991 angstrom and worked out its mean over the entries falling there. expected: 42.7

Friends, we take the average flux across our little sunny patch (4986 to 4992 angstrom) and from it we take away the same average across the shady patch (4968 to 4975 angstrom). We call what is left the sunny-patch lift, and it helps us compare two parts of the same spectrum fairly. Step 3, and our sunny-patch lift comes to 2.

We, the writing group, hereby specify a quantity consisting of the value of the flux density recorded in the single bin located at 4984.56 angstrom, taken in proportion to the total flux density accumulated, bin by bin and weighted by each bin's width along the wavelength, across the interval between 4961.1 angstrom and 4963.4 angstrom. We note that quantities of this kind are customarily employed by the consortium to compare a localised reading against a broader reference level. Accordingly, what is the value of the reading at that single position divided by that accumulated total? 0.53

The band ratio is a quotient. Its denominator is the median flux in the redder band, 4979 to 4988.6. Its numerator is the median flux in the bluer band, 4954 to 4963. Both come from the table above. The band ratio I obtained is 0.83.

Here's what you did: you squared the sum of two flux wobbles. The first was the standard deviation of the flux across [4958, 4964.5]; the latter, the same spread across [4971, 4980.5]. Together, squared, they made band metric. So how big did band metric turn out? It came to 1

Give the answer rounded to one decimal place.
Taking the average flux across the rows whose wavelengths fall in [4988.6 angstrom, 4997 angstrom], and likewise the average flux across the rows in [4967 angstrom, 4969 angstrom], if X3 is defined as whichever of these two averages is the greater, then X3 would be 42.8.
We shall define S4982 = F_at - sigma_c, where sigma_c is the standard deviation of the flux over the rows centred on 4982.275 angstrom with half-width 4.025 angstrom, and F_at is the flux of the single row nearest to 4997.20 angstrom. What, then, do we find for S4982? 43.0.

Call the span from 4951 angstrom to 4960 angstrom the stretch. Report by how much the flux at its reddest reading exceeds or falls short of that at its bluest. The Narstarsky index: -14.9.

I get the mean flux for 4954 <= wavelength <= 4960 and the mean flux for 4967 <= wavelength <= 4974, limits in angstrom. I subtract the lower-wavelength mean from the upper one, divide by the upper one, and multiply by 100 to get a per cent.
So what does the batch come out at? 4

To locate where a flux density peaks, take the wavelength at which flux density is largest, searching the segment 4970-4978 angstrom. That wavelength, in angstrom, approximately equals 4976.53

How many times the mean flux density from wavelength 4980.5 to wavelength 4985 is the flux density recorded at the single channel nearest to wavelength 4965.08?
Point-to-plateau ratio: 0.85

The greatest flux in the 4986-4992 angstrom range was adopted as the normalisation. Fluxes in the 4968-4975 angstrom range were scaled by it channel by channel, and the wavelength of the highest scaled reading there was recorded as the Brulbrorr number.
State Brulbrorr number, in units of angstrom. 4974.24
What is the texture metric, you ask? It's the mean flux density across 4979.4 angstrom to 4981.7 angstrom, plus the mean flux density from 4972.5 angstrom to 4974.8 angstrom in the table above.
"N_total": 84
